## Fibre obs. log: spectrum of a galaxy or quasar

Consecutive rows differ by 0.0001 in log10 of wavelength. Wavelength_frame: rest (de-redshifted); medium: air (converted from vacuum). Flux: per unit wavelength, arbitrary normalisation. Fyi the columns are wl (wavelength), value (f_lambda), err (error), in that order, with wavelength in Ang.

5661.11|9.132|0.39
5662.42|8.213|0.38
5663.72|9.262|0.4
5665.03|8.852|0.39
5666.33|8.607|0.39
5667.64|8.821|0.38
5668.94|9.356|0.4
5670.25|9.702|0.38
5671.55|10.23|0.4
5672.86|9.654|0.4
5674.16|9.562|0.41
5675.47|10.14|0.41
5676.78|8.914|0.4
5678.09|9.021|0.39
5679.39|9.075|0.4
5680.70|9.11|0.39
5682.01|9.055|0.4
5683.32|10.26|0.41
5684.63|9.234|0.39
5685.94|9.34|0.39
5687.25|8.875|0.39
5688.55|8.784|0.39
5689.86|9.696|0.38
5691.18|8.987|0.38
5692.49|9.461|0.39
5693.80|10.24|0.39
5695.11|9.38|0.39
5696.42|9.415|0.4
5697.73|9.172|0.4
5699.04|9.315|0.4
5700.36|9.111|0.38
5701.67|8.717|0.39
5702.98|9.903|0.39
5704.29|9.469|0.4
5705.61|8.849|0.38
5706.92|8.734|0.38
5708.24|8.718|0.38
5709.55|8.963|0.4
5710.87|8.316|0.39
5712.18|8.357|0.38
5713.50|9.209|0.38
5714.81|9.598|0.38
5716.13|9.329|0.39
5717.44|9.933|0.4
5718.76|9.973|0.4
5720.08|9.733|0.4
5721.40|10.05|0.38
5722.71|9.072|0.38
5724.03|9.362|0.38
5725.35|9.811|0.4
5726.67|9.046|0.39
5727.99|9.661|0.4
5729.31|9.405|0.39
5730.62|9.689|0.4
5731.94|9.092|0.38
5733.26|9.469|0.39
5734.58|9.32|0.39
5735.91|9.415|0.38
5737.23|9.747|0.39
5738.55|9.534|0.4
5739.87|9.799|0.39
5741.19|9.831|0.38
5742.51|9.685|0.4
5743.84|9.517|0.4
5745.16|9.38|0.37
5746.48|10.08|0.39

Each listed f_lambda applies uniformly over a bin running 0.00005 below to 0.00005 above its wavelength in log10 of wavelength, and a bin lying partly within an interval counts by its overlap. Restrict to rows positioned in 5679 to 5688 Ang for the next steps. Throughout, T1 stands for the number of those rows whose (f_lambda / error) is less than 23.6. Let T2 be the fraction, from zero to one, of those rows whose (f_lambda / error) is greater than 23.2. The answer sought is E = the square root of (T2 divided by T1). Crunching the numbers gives 0.38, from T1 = 4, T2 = 0.57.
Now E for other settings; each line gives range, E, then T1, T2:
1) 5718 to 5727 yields 0.93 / 1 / 0.86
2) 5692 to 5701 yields 0.53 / 3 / 0.86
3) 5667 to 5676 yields 0.58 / 3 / 1.00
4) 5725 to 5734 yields 0.93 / 1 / 0.86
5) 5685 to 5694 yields 0.60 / 2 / 0.71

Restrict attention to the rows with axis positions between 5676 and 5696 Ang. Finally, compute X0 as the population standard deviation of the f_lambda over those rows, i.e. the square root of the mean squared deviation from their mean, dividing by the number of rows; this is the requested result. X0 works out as 0.44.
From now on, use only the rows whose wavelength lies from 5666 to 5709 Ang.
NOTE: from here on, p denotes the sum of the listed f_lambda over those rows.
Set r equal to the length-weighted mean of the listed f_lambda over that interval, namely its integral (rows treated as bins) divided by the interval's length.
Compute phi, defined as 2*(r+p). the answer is 632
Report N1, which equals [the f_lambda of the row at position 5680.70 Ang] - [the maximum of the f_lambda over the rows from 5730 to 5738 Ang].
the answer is -0.6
